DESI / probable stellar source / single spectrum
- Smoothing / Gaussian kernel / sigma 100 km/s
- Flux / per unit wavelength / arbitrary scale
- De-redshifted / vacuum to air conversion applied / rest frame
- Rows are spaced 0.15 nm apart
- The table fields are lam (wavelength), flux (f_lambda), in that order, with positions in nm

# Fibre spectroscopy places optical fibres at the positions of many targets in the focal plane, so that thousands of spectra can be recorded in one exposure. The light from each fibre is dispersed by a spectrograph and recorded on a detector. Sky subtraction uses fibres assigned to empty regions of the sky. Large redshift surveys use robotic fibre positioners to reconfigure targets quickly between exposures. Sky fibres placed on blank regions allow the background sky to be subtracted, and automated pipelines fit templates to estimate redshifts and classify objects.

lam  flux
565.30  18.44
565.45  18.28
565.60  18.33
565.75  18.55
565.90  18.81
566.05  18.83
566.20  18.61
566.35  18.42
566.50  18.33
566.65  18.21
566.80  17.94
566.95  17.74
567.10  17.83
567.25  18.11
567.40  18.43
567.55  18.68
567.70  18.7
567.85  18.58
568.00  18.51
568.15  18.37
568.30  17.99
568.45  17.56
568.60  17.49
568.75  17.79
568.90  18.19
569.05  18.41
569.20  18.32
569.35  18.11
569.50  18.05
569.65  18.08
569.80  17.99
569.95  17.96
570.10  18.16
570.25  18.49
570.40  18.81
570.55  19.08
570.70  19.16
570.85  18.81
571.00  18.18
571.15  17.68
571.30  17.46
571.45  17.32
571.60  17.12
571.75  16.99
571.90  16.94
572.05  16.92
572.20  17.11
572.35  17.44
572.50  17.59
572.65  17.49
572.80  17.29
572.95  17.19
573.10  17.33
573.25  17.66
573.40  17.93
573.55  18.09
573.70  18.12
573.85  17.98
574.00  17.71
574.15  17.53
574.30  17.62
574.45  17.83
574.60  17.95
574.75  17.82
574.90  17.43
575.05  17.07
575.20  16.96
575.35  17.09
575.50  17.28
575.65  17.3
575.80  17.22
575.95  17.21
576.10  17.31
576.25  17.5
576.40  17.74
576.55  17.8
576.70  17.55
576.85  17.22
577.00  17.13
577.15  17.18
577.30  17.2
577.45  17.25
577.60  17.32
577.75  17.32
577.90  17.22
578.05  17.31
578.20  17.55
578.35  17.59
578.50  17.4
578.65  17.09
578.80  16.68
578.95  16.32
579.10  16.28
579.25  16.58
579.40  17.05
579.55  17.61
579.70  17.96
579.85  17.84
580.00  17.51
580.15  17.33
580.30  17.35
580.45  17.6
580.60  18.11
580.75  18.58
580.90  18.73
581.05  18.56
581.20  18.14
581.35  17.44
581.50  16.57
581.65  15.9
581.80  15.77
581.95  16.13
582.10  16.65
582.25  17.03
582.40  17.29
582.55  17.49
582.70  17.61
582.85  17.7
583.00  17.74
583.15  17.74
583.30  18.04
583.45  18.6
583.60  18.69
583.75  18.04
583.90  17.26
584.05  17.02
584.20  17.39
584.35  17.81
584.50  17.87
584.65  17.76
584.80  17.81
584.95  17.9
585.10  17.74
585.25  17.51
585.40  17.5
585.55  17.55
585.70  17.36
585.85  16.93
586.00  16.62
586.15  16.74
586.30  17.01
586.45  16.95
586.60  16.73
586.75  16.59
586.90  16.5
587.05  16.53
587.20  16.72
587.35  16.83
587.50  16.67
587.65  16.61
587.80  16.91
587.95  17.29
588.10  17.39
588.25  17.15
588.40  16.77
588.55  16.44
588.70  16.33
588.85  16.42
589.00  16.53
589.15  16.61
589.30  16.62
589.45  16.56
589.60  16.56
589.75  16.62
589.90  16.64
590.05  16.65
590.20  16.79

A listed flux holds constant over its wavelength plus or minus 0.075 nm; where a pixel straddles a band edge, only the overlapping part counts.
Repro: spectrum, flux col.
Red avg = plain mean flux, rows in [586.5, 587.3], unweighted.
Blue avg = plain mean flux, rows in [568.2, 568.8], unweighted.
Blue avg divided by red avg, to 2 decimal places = 1.07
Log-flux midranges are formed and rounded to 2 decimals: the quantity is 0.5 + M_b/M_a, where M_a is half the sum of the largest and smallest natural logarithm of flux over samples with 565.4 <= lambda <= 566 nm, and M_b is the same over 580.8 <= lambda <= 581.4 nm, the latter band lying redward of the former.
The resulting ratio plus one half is 1.49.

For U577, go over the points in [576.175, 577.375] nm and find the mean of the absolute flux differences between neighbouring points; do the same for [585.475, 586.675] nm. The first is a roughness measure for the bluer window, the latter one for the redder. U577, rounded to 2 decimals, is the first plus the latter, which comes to 0.38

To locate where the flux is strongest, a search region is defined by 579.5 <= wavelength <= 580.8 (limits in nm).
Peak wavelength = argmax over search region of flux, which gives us 580.75 nm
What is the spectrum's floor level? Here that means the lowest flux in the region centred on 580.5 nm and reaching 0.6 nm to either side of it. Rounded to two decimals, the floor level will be 17.33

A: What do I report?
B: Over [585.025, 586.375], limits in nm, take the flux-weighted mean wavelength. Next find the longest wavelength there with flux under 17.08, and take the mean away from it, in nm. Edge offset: 0.61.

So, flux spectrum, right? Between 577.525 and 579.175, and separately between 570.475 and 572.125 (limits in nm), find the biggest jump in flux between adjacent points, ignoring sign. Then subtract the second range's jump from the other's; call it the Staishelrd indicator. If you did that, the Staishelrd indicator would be -0.22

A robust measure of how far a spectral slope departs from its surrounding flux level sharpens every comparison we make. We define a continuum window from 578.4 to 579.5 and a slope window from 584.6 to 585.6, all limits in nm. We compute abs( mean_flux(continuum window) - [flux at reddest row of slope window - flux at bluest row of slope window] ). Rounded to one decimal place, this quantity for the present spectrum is 17.0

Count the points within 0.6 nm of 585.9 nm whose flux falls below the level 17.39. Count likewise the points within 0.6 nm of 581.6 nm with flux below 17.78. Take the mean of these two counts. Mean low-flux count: 6.00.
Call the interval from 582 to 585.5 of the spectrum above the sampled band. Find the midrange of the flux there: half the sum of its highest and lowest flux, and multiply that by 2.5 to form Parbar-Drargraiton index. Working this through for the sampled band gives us 44.2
